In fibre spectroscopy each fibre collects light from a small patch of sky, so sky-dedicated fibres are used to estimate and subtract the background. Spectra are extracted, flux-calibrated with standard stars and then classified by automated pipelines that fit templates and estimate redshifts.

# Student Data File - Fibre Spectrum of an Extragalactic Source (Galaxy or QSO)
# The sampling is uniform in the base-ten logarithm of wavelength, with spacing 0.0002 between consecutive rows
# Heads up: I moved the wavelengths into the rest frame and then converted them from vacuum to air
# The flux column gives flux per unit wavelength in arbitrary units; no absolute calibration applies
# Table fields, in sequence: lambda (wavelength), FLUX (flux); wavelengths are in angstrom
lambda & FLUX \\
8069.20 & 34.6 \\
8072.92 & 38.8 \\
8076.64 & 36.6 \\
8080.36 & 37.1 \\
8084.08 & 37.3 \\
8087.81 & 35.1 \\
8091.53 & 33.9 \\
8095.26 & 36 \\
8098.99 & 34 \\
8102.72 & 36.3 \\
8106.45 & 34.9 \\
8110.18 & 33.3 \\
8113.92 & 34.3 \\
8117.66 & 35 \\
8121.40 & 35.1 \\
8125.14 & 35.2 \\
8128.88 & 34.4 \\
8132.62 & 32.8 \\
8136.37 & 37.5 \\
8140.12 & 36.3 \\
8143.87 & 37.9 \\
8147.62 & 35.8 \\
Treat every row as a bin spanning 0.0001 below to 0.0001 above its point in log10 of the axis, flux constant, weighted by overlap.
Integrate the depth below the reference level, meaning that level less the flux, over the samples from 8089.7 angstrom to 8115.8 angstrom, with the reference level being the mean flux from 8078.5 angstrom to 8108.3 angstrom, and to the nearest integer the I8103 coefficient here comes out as 24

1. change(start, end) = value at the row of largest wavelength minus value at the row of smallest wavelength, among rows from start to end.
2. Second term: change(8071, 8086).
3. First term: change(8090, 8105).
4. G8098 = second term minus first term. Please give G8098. -3.9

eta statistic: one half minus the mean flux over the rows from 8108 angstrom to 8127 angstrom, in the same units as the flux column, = -34.1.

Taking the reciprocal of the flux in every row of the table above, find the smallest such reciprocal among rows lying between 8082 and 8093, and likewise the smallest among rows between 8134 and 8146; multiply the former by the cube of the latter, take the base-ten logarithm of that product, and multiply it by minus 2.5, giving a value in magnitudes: 15.8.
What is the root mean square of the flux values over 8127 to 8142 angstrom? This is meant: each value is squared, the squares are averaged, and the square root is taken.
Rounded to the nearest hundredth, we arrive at 35.30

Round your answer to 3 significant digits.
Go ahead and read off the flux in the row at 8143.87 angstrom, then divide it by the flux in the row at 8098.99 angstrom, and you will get 1.11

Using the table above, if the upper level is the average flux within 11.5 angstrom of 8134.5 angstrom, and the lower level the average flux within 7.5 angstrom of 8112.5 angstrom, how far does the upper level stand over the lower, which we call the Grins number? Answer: 1.3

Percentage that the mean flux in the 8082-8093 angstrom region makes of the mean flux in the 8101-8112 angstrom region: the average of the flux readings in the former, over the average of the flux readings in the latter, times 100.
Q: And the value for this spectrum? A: 102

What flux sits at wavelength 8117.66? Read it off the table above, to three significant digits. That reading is 35.0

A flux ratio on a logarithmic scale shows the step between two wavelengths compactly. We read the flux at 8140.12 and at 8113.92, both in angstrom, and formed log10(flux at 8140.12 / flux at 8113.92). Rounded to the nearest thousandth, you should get 0.025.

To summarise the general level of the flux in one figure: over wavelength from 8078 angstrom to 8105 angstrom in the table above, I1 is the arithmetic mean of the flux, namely 35.7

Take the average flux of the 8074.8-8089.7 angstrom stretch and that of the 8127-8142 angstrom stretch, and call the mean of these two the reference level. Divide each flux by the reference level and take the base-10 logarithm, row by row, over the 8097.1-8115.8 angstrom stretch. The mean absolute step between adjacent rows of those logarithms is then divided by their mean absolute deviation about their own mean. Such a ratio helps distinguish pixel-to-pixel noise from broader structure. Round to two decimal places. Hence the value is 1.90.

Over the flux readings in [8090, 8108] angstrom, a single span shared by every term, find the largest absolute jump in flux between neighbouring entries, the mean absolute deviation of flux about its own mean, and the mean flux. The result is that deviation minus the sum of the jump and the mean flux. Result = -36.4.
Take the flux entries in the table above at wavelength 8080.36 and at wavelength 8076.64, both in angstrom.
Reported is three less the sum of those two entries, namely -70.7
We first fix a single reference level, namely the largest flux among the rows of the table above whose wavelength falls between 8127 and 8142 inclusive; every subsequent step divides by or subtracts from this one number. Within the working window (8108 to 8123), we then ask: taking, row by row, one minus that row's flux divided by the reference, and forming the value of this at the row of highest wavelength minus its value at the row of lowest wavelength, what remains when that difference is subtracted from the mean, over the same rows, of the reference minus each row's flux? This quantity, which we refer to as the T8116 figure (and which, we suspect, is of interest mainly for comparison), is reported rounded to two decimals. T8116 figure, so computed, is 3.12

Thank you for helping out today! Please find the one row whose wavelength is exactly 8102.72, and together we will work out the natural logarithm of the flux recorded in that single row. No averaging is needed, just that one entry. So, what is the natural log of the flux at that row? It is 3.59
